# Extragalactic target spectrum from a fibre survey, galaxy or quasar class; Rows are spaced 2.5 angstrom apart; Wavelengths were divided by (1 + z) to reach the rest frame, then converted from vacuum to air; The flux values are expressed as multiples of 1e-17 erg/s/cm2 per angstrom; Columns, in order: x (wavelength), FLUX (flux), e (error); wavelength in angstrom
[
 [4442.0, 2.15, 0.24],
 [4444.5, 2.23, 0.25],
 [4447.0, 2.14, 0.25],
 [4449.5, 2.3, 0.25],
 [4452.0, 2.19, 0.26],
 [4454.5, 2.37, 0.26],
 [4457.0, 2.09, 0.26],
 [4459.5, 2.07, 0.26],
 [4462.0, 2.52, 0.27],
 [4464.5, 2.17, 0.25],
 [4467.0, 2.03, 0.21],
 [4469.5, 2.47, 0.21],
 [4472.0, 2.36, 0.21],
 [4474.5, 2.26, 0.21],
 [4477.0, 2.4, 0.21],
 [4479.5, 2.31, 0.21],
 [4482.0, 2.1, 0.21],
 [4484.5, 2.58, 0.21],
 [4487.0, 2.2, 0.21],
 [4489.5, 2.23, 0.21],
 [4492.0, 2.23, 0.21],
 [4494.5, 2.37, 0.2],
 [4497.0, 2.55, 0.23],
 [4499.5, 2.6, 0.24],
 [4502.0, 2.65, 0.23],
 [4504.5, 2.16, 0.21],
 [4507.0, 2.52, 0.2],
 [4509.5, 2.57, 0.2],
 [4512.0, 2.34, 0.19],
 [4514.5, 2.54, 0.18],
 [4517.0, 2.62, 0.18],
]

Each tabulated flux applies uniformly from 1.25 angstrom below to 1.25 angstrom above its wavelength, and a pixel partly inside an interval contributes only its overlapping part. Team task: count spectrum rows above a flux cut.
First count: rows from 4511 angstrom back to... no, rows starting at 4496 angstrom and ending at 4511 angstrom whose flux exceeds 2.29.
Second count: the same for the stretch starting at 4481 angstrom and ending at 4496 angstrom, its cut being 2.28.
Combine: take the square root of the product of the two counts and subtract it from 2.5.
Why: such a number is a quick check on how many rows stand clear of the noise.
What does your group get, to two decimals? -0.66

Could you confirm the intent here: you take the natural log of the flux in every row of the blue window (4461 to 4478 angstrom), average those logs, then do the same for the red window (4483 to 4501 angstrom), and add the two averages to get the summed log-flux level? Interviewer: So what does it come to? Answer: 1.71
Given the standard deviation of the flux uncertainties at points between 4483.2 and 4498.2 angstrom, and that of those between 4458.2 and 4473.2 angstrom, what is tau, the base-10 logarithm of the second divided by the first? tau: 0.46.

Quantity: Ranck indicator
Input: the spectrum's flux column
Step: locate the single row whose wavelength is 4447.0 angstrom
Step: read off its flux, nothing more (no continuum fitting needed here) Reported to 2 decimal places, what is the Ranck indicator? 2.14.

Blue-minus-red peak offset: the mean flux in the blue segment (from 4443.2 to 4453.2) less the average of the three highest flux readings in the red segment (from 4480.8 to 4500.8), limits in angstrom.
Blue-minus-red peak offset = -0.36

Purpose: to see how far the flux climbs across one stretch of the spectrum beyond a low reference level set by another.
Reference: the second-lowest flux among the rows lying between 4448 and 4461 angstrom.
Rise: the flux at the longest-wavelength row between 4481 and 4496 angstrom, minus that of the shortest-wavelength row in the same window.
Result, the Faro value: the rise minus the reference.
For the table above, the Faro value -1.82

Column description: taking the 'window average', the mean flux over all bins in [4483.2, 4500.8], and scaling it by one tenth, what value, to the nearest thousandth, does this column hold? 0.239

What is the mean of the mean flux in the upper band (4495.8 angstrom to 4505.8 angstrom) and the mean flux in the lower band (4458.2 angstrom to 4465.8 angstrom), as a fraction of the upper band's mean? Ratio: 0.952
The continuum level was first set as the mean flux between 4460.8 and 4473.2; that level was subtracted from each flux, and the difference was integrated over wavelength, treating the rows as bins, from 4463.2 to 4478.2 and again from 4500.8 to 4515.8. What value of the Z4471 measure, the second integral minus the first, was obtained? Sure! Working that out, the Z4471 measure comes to 2.7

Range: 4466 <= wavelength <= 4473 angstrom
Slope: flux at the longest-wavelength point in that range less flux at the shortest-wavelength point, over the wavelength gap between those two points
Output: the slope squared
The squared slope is 0.004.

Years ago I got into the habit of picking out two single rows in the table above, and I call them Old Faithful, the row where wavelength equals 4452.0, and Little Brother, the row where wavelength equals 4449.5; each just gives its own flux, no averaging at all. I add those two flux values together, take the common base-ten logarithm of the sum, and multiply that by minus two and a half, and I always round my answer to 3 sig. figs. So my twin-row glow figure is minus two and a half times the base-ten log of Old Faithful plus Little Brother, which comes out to -1.63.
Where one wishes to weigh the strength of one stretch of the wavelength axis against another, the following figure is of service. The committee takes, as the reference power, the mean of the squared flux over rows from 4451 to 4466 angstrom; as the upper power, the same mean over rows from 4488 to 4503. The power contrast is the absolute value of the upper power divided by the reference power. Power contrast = 1.19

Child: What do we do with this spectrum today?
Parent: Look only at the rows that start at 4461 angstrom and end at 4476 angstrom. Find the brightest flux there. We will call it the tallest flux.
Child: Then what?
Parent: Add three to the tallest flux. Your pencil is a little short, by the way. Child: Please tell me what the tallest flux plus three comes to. 5.52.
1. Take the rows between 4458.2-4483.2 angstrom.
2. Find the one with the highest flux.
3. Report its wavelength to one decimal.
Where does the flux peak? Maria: 4462.0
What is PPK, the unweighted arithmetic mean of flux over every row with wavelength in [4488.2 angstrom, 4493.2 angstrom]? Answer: 2.23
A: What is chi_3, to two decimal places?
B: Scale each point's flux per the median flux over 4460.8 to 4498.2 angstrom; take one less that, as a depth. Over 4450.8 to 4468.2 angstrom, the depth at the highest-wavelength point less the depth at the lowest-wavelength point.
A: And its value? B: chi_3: 0.07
